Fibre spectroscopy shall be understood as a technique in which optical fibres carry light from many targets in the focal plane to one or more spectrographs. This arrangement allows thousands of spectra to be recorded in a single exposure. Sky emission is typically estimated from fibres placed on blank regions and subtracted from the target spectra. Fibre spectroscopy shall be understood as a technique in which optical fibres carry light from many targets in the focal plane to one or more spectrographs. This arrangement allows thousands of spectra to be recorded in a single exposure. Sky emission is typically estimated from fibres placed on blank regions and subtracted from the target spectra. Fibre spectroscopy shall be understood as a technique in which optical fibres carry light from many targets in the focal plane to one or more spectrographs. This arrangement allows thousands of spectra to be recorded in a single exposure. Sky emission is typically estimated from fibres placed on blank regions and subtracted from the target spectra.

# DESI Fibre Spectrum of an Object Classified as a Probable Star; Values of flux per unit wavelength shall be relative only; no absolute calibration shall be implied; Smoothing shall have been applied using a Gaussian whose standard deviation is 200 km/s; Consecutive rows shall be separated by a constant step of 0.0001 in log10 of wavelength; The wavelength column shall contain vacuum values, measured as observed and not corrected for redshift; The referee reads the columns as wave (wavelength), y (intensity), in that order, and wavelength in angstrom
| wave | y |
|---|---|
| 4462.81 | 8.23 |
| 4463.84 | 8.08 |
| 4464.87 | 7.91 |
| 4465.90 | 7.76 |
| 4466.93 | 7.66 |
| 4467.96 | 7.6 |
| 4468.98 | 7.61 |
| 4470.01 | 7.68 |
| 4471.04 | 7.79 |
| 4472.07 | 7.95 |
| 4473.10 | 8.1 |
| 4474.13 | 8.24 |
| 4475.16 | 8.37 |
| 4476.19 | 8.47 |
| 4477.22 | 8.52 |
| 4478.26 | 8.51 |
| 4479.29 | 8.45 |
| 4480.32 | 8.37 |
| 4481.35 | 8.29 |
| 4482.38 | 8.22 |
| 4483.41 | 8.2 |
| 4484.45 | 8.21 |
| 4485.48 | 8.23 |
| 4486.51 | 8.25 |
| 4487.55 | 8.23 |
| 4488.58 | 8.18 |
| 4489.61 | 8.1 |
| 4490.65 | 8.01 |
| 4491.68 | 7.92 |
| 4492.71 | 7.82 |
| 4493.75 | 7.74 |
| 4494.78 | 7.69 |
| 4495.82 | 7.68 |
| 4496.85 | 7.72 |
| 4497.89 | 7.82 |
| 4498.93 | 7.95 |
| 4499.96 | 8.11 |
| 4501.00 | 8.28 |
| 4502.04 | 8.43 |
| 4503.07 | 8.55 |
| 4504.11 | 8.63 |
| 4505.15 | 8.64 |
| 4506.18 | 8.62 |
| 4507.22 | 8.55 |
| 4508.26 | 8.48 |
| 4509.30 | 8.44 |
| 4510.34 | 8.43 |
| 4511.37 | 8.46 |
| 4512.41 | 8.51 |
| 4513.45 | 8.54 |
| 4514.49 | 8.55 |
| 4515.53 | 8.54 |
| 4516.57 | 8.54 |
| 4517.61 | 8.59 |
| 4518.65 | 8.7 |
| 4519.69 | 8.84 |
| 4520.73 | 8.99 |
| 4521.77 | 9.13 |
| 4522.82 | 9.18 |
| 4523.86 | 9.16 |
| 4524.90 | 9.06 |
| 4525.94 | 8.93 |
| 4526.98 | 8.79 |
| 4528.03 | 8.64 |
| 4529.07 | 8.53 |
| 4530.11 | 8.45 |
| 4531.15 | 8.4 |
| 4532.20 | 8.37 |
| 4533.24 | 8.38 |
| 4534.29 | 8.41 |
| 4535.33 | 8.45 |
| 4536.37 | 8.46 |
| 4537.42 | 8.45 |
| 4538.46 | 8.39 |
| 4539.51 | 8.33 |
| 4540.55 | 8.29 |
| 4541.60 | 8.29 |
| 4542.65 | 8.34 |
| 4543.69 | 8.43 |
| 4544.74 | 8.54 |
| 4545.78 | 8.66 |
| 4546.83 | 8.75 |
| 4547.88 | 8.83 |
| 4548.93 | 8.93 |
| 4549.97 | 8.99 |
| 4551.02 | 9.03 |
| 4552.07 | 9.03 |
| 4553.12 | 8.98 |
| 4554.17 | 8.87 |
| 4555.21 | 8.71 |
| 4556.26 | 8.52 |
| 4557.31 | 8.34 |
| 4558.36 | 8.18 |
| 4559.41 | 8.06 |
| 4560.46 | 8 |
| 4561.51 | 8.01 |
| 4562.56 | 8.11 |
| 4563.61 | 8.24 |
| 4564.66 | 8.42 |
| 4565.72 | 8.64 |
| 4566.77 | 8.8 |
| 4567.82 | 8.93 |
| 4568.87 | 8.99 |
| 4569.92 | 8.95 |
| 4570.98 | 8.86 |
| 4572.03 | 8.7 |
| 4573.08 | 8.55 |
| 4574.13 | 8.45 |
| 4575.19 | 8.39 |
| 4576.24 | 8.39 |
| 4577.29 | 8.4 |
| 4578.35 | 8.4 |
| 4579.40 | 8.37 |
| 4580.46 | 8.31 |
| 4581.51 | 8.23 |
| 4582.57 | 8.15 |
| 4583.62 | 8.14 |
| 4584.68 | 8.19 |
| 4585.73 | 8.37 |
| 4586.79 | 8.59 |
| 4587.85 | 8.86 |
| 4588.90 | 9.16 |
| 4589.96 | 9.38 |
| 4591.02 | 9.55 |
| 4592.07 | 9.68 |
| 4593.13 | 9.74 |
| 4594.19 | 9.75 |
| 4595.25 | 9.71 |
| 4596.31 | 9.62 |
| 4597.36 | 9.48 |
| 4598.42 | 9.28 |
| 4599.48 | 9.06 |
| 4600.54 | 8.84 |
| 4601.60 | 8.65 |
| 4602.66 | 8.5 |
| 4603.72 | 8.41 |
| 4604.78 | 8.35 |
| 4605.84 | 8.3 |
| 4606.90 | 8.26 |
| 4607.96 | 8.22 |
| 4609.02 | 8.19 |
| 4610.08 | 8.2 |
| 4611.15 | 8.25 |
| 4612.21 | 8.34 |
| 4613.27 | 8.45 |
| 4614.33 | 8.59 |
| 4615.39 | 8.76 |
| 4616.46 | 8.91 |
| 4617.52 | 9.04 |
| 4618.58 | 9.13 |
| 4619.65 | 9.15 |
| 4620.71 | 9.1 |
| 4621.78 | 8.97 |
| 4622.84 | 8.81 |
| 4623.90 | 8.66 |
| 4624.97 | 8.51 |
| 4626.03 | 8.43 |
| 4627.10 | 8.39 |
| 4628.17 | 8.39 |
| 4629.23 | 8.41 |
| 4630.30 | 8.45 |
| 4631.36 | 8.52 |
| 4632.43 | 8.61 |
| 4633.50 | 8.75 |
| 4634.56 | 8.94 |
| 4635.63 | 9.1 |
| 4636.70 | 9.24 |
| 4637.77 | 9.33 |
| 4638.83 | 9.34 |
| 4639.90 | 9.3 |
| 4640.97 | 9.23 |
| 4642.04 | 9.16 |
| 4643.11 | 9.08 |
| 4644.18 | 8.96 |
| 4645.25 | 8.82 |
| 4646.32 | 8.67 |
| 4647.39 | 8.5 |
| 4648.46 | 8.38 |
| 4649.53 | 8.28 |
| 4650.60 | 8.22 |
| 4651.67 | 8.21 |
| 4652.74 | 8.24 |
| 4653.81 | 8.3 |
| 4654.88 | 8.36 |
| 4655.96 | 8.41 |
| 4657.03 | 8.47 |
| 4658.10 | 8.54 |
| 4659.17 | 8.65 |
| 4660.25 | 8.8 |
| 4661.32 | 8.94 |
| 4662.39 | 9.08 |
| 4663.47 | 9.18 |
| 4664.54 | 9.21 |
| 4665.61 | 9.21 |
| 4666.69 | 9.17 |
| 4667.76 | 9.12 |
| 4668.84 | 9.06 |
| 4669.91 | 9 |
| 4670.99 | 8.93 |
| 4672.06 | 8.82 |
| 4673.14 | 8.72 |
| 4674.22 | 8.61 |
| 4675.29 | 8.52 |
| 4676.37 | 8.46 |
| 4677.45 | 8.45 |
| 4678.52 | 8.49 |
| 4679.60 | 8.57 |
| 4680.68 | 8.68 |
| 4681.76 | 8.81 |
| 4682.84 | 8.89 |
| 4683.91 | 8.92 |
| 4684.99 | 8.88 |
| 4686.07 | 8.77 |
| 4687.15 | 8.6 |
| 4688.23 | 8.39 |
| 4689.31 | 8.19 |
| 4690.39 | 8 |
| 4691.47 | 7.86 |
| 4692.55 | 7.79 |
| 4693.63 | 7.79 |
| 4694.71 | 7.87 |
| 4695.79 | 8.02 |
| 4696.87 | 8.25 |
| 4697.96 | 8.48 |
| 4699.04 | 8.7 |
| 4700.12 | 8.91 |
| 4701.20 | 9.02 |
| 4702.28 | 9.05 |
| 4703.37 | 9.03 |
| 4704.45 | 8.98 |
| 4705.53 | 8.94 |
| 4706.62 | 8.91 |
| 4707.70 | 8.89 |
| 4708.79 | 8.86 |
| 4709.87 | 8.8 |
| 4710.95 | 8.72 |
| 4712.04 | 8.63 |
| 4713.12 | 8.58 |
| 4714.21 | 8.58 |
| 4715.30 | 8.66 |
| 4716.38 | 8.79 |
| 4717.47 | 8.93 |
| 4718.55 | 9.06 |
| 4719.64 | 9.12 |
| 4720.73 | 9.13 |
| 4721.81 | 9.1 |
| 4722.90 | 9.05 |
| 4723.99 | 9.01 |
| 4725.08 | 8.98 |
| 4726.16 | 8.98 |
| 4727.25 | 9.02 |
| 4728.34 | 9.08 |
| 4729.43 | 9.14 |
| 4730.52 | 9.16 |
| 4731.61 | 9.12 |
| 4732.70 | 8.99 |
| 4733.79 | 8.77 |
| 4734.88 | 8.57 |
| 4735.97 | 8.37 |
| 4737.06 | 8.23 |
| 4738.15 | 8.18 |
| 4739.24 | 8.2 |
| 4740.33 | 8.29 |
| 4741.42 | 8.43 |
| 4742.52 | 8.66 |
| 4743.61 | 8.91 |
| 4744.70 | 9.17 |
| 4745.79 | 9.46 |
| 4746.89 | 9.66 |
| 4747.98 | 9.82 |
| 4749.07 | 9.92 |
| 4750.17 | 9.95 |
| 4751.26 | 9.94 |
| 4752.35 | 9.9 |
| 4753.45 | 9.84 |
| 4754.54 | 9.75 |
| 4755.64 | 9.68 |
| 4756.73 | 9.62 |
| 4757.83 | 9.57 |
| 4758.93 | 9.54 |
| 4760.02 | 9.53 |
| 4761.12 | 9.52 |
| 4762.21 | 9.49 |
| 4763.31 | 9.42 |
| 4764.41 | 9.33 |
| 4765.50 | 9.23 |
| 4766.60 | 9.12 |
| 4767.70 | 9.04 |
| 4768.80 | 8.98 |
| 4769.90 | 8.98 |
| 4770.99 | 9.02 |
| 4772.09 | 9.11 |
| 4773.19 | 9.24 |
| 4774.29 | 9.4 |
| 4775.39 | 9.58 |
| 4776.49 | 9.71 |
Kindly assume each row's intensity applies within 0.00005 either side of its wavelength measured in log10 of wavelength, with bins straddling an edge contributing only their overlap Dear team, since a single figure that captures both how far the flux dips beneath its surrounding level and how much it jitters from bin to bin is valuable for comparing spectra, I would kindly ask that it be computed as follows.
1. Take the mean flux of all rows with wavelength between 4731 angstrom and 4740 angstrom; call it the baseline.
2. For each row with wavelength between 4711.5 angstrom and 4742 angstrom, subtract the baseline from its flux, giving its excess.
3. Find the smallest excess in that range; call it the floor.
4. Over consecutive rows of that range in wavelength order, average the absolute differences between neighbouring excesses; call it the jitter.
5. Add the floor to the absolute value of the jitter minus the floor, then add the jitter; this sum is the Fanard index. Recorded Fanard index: 0.160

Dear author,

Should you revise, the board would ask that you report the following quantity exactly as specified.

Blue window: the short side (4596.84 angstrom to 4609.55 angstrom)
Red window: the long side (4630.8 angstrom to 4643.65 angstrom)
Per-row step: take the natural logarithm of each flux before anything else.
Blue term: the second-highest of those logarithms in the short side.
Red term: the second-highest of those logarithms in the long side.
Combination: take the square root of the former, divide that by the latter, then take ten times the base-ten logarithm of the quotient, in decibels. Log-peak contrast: -1.750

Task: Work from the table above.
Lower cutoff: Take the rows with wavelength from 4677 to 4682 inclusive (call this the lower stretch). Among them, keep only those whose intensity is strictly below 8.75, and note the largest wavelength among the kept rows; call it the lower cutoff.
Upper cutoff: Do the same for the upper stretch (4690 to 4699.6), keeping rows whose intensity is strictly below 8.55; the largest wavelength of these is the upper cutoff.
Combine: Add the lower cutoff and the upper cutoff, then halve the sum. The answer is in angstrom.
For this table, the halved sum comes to 4689.3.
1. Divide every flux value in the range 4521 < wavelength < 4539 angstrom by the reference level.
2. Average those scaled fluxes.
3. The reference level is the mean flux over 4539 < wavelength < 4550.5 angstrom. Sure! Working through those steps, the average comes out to 1.01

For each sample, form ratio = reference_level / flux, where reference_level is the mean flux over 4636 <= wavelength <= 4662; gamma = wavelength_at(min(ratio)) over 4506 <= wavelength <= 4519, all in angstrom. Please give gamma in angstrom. 4518.65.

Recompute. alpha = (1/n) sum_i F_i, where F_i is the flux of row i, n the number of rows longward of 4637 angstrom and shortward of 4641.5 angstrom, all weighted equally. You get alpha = 9.30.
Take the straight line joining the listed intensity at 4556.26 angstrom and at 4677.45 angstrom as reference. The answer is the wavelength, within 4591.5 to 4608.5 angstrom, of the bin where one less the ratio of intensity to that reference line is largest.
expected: 4607.96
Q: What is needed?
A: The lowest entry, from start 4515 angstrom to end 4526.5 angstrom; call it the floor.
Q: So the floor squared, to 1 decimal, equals 72.9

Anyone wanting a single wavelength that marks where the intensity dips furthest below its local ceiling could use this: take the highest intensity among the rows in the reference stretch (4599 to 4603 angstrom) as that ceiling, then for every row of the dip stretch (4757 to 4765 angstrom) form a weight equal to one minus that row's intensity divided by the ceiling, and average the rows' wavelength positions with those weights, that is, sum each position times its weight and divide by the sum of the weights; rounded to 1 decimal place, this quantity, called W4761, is 4760.8 angstrom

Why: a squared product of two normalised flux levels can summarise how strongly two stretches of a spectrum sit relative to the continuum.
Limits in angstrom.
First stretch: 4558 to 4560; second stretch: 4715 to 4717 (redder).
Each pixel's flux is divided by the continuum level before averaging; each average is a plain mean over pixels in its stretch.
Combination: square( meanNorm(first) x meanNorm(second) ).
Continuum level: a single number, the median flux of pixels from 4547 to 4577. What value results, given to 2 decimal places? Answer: 0.89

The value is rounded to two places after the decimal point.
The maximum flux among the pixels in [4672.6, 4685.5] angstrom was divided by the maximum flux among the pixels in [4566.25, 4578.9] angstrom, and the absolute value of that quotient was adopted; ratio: 0.99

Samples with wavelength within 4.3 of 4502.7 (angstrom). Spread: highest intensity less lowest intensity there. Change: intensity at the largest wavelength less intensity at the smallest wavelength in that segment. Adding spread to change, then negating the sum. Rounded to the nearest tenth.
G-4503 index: -1.4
